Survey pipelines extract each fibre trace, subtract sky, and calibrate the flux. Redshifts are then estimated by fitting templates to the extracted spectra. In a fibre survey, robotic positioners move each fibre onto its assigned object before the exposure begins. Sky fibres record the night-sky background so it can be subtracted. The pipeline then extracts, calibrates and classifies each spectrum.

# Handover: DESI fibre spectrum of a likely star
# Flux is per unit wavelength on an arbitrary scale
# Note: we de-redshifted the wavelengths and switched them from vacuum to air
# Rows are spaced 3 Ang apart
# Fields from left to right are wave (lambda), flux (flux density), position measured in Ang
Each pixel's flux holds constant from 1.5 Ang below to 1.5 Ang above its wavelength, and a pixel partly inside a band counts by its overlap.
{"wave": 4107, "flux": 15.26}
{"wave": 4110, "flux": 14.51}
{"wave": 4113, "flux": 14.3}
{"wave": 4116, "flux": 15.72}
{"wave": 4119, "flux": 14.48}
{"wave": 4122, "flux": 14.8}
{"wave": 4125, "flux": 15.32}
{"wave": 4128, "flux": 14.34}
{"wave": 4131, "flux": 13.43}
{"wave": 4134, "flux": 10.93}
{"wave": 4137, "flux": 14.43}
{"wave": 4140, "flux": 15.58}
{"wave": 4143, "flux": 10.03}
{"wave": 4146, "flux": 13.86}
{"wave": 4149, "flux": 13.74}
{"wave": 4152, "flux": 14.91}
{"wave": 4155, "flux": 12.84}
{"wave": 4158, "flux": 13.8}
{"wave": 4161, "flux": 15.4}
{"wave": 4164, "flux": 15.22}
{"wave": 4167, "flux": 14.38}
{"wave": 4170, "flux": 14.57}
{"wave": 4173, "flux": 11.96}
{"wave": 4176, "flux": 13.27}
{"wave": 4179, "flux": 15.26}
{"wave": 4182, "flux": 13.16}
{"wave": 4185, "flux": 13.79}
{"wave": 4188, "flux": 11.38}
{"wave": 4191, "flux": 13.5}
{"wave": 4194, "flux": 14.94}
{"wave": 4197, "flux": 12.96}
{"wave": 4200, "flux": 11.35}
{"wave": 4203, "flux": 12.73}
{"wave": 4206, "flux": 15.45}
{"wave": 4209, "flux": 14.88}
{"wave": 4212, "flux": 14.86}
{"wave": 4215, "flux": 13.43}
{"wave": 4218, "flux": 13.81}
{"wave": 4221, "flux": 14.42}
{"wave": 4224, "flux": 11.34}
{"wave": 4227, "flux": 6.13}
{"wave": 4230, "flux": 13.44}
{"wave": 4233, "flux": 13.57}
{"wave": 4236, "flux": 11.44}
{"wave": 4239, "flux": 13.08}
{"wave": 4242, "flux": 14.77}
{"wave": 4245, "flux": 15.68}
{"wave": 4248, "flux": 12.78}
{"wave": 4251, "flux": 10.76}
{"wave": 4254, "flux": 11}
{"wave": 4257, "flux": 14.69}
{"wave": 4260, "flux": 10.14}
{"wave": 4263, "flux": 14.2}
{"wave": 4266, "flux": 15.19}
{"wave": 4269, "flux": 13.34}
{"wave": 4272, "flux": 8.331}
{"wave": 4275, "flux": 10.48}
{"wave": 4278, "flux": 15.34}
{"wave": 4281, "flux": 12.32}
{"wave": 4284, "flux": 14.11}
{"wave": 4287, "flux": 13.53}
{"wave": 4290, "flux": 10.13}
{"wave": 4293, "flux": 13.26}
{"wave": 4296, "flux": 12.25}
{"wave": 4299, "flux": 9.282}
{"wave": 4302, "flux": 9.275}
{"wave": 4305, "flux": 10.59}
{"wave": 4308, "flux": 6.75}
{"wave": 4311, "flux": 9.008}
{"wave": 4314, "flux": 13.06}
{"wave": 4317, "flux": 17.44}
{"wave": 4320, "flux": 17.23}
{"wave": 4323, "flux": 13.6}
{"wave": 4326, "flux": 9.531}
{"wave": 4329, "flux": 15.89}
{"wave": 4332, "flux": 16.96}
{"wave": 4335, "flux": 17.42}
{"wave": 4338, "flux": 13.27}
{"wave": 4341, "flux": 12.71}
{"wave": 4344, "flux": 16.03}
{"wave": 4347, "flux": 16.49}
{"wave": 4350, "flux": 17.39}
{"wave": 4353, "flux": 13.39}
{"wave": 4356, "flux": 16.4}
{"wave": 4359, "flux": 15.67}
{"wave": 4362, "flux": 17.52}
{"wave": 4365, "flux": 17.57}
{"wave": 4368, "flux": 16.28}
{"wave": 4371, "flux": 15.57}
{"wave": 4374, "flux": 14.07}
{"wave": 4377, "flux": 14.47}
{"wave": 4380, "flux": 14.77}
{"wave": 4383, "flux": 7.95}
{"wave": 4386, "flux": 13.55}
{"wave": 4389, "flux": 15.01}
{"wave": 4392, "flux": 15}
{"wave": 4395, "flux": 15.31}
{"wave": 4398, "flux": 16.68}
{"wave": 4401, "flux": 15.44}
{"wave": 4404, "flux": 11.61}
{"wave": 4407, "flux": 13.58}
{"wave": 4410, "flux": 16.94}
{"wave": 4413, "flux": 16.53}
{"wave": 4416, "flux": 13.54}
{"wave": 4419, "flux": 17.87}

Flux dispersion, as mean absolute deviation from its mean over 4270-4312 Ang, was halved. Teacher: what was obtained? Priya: 1.0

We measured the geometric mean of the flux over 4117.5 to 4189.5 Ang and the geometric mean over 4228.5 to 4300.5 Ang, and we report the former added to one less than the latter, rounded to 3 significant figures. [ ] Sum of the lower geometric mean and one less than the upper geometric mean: 25.2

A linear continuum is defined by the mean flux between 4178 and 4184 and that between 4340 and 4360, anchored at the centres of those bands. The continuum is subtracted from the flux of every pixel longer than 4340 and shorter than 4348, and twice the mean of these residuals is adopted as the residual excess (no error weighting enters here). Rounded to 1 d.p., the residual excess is -0.6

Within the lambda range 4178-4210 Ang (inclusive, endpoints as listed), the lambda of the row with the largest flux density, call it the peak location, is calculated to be 4206 Ang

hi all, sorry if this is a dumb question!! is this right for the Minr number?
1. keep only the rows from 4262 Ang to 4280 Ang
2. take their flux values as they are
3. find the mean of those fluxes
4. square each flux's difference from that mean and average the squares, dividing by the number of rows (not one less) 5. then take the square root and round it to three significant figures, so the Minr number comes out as 2.57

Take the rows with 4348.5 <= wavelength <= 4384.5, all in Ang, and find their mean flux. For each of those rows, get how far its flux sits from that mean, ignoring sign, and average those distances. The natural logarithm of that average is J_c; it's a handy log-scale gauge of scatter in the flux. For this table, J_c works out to 0.6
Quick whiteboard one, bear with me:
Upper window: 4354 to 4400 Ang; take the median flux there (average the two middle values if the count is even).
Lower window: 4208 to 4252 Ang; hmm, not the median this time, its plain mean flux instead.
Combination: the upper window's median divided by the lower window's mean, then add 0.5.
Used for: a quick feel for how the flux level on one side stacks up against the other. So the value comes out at 1.68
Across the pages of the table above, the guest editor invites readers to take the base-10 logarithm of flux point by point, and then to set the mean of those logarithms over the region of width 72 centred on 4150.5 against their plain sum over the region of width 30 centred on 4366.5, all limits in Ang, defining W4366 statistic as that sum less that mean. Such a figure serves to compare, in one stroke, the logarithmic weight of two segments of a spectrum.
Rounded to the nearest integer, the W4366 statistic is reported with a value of 11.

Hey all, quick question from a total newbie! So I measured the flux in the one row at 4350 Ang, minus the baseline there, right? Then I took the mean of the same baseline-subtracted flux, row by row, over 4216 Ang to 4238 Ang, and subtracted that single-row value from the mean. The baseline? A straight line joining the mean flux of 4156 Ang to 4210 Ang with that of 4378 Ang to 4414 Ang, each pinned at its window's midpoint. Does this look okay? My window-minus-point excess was -5.0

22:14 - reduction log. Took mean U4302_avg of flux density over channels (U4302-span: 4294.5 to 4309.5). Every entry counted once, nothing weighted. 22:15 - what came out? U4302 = 9.6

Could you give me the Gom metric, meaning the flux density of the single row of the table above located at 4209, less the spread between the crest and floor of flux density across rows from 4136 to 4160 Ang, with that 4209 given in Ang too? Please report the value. 9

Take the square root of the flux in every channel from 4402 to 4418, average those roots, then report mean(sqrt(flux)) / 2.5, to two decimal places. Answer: 1.52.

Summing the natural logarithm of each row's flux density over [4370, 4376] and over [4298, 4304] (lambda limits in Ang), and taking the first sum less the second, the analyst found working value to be 0.9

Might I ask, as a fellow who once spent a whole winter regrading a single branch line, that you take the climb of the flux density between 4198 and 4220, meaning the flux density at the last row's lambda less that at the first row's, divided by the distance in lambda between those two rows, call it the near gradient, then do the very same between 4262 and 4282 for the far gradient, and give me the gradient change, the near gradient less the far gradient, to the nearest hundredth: 0.24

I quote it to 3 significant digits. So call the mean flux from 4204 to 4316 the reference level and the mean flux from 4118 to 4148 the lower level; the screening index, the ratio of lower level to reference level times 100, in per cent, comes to 111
